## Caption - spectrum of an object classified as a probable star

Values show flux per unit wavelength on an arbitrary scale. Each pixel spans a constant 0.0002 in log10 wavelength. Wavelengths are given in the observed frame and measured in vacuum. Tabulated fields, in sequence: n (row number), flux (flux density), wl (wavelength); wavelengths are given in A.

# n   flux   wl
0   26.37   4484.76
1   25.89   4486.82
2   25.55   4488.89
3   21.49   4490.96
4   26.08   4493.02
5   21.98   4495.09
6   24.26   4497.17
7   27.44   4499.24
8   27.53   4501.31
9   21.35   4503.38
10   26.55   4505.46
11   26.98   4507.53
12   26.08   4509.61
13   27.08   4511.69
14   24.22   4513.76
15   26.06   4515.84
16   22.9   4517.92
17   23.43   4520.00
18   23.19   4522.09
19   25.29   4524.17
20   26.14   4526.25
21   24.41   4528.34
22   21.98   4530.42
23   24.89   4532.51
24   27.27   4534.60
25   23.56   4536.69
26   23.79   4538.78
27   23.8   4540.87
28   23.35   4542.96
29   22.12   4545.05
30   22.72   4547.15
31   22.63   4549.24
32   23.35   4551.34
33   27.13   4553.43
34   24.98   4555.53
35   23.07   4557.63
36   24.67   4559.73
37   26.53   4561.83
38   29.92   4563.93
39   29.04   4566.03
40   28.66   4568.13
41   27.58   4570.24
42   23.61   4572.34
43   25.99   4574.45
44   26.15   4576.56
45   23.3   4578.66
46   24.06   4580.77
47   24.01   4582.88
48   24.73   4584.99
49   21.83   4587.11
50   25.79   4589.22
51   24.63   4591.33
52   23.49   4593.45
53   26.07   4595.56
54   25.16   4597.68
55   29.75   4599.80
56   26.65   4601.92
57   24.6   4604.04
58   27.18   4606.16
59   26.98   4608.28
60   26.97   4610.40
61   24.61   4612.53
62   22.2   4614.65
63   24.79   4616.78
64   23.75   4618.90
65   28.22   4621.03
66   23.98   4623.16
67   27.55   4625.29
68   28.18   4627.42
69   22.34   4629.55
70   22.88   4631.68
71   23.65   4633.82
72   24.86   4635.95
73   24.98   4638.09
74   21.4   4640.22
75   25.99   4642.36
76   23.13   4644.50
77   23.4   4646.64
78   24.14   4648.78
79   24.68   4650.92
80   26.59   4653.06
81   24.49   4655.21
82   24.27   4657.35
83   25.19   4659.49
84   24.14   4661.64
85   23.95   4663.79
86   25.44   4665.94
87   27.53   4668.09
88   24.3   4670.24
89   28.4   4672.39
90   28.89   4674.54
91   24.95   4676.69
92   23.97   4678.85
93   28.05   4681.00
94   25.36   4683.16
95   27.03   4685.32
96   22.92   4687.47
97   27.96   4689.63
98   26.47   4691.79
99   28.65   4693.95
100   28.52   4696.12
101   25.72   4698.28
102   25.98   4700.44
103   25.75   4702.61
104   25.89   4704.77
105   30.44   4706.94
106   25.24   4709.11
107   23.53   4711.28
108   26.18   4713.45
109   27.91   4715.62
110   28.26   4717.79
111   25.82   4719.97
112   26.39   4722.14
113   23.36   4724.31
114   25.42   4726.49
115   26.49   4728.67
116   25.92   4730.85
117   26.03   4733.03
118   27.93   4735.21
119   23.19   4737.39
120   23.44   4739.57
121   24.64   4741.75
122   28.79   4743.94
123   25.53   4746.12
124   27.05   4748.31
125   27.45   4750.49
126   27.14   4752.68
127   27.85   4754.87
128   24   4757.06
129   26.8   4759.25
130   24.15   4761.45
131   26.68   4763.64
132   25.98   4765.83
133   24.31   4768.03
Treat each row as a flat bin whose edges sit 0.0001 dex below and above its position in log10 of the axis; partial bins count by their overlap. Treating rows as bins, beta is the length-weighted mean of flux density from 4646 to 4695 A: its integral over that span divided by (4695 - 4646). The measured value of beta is 25.7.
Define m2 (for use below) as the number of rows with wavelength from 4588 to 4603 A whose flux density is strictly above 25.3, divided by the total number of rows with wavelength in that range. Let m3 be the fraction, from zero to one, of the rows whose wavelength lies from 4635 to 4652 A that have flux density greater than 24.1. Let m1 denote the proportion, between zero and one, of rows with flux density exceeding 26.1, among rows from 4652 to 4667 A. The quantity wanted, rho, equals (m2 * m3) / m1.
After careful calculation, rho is 2.5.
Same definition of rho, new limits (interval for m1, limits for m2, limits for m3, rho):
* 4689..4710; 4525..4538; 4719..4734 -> 0.6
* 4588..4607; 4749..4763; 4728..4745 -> 1.5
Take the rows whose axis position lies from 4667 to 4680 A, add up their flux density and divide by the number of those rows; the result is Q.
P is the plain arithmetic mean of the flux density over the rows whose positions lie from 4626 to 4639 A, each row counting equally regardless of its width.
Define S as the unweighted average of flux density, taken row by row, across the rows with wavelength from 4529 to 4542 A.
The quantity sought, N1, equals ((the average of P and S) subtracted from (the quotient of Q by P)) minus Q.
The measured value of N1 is -49.6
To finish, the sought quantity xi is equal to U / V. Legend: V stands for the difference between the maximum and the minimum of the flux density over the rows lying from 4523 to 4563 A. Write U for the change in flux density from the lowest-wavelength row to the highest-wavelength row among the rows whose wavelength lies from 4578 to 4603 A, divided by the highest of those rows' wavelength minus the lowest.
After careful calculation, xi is 0.027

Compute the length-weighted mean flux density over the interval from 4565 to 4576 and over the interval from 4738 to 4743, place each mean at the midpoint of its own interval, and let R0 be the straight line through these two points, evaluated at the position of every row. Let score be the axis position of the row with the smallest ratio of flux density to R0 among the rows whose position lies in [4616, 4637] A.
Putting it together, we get 4629.55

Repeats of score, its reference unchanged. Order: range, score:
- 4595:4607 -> 4604.04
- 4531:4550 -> 4545.05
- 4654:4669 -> 4663.79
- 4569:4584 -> 4578.66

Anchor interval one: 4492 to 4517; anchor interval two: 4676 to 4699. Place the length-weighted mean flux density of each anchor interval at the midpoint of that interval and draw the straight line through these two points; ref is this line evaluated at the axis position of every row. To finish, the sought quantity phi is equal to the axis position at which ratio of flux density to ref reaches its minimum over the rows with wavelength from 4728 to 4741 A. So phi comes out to 4737.39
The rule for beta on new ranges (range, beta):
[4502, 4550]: 24.4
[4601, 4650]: 24.9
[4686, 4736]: 26.4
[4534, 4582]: 25.1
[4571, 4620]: 25.1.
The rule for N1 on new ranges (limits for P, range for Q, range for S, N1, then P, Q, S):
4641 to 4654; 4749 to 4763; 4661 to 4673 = -50.3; 24.7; 26.2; 25.6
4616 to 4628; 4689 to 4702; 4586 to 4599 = -51.5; 26.1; 27.2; 24.5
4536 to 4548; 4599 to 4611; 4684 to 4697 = -50.9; 23.2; 27.0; 26.9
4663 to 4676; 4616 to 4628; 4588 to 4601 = -51.2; 26.4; 26.1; 25.8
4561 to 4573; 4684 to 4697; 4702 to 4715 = -52.8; 27.6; 26.9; 26.2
